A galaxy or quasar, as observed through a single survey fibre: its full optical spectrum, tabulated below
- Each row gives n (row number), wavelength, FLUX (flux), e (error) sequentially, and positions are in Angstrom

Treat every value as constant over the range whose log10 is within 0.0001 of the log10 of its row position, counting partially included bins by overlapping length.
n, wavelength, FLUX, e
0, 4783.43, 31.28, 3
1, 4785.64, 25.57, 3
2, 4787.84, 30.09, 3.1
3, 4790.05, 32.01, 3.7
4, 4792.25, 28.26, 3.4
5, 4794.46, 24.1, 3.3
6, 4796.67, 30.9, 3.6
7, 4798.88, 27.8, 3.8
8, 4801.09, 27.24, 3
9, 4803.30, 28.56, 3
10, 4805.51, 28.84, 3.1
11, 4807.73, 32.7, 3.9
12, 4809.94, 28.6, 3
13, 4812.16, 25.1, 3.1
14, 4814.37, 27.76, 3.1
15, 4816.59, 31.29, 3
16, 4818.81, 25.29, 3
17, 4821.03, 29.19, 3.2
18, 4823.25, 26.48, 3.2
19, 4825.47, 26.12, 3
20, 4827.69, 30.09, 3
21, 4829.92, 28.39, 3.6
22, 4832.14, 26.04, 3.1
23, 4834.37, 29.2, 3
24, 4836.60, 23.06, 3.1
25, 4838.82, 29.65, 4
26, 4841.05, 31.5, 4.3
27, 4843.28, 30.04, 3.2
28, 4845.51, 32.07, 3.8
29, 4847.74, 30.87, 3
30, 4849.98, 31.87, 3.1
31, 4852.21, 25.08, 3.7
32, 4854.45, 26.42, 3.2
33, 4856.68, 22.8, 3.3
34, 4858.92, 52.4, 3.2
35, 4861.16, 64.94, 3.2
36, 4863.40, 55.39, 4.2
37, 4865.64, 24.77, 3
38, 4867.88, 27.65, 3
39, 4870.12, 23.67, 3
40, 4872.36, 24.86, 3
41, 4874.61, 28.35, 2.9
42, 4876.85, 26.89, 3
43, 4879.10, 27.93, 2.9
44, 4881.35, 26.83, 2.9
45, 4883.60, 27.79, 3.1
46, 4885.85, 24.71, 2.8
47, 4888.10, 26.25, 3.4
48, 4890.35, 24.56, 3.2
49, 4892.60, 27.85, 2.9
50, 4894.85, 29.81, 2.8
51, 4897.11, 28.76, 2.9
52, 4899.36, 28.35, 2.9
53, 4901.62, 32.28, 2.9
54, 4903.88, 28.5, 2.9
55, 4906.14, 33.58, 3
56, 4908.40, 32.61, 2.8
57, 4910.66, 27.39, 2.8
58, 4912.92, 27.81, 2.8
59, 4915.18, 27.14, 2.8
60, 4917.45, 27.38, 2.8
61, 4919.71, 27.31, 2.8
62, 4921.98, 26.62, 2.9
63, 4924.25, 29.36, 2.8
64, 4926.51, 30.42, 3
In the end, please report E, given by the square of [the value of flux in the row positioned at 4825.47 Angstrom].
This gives 682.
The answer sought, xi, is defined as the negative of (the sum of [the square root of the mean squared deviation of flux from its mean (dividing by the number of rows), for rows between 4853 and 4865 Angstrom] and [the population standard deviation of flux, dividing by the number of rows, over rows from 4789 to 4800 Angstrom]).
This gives -19.5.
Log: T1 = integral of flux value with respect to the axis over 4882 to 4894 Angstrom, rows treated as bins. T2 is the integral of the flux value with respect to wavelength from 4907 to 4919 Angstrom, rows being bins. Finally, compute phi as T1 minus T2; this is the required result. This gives -26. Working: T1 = 316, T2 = 343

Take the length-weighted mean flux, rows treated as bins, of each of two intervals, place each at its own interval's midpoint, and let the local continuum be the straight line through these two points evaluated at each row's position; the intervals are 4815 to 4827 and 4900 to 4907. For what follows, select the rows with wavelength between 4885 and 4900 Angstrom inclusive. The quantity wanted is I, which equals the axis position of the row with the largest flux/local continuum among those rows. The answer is 4894.85 Angstrom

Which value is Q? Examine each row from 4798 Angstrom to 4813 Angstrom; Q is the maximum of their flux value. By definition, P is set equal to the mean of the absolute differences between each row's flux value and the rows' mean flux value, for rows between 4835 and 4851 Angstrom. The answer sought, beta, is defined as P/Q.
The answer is 0.061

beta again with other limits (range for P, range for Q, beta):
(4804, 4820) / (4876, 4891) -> 0.076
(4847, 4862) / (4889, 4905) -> 0.395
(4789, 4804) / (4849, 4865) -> 0.027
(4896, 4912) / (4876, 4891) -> 0.080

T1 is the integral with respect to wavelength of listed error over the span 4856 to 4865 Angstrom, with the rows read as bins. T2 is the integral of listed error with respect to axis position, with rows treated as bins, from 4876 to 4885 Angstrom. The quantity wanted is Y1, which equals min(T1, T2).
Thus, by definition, 26.7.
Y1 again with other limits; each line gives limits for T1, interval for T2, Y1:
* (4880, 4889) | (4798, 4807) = 27.3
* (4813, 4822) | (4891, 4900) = 26.0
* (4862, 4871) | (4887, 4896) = 27.7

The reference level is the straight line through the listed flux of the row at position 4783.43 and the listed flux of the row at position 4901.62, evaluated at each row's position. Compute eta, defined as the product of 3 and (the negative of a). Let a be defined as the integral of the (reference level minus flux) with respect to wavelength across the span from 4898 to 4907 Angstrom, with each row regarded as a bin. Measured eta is -47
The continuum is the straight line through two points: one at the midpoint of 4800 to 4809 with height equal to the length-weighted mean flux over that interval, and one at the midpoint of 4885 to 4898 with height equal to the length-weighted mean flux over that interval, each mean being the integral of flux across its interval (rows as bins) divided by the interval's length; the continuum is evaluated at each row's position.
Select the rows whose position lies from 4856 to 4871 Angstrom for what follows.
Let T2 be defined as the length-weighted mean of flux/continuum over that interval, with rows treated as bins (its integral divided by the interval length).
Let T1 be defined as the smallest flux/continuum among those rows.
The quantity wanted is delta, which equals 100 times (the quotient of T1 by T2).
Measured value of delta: 57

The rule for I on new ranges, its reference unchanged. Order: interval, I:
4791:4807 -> 4796.67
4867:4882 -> 4874.61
